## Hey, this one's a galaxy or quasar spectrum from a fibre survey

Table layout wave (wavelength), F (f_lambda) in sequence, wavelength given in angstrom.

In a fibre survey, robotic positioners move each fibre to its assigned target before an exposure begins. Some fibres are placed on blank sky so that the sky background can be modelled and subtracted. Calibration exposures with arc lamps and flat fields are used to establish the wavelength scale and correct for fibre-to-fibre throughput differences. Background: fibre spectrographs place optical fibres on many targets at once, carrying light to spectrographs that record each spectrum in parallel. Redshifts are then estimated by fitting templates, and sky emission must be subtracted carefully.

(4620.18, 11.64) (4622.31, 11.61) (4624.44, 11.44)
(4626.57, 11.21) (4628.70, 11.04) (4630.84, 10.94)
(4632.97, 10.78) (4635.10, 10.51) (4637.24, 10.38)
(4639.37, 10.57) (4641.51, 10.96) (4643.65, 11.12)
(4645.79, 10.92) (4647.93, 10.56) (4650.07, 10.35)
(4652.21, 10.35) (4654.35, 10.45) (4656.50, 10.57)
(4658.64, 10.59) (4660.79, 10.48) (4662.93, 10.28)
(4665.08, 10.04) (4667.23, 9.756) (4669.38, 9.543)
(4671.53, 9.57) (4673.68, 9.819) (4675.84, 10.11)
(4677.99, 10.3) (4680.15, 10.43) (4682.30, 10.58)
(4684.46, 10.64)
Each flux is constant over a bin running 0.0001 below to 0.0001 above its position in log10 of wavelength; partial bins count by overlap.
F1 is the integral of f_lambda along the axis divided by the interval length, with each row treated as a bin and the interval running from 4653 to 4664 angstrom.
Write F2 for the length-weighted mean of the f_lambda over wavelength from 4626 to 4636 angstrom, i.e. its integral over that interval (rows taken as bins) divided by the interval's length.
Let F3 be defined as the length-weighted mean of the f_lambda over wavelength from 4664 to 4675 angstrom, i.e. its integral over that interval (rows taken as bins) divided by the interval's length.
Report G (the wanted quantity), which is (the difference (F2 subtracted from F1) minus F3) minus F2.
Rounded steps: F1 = 10.5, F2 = 10.9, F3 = 9.7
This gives -21.0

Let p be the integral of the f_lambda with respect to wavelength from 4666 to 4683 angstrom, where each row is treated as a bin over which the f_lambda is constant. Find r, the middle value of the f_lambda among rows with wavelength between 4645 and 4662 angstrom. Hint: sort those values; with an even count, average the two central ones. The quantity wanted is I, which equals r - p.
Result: -159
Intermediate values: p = 170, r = 10.5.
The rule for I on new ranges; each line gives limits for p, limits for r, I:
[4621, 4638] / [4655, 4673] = -177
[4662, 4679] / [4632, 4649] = -158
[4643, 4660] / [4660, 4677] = -170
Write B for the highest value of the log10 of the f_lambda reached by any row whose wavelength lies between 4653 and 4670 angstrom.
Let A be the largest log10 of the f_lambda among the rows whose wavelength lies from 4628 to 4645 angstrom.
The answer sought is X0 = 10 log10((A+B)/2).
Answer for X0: 0.15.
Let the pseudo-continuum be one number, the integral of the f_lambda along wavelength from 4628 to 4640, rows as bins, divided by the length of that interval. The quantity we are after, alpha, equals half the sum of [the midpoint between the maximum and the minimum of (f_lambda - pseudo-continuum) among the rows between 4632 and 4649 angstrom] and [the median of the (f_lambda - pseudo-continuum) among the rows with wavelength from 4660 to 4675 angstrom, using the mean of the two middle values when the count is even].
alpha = -0.4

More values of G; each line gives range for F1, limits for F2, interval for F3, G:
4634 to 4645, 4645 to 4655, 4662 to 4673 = -20.2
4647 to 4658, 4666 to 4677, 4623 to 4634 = -20.2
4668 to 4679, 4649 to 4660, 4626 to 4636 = -21.9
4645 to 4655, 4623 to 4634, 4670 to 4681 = -21.7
